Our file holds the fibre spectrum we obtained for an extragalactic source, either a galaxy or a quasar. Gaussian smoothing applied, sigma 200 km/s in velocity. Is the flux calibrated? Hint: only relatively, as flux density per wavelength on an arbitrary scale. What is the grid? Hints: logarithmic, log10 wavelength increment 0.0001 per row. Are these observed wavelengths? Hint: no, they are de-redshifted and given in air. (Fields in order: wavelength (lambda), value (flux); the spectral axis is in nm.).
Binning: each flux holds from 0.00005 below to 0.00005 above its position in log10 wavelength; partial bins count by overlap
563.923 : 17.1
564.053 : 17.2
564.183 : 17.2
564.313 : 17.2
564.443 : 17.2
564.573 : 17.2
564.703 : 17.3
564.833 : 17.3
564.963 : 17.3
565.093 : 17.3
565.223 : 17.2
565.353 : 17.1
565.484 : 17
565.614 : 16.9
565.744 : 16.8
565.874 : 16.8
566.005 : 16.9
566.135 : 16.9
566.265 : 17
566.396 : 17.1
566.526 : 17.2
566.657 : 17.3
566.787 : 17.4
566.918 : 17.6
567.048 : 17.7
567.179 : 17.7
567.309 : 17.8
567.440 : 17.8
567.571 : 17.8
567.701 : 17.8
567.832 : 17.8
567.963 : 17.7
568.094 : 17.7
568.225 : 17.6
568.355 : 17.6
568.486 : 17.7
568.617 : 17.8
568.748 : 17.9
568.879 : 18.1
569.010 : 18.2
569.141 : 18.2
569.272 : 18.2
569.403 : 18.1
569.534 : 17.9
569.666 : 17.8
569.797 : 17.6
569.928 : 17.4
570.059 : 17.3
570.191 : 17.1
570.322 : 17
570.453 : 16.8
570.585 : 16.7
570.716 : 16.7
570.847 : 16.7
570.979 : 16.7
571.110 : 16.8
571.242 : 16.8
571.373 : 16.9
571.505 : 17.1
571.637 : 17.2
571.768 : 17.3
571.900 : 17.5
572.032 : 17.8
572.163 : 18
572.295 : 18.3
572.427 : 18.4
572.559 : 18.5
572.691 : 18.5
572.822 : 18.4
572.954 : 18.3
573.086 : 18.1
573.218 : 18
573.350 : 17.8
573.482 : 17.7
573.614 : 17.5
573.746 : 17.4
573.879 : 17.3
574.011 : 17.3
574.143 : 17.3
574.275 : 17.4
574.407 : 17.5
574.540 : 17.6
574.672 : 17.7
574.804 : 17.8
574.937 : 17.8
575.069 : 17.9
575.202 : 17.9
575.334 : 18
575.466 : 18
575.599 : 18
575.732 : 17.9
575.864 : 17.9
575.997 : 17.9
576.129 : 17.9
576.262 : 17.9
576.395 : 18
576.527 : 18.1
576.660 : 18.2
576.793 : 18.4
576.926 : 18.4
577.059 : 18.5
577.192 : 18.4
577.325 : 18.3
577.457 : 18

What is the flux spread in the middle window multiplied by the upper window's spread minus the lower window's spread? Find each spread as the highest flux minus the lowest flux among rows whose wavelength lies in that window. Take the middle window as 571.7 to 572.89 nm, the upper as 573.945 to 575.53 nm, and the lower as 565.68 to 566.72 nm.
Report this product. 0.24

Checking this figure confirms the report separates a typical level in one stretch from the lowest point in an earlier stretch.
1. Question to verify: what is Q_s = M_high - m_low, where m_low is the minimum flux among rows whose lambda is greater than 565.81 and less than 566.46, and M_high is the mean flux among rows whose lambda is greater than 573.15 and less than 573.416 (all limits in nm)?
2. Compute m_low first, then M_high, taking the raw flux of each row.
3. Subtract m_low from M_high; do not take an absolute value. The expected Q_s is 1.10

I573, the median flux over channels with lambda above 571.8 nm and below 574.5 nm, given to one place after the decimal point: 17.8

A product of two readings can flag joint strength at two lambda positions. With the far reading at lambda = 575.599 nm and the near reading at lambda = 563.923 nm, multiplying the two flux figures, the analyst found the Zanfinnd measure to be 308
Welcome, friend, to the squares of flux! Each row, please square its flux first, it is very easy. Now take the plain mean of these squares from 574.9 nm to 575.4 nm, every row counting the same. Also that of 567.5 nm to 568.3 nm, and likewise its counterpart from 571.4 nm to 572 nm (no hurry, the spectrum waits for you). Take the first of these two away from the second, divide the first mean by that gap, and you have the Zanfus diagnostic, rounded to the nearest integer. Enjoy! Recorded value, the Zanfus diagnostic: -20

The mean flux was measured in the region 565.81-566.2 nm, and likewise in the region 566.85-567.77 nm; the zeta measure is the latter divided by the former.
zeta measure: 1.05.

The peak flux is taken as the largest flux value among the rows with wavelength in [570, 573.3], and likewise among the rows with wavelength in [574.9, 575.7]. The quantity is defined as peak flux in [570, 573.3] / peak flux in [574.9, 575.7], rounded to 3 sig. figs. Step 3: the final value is 1.03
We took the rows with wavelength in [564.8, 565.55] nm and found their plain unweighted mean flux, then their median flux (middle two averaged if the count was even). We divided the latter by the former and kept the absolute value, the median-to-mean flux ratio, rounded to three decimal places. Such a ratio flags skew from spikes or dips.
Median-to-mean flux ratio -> 1.003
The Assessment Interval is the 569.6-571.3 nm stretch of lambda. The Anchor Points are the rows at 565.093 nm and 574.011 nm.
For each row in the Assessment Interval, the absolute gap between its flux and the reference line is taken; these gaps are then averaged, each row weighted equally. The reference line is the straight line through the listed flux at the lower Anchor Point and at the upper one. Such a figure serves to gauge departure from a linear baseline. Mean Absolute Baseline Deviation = 0.41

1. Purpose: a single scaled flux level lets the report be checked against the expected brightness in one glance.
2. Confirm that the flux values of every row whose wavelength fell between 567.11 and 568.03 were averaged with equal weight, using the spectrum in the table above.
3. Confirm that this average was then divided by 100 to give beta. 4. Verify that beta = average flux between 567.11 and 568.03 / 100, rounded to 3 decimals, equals 0.178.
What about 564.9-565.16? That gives 0.173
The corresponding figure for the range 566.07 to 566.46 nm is 0.170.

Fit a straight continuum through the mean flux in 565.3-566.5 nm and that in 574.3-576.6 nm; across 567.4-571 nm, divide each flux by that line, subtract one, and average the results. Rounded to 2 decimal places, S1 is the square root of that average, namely 0.13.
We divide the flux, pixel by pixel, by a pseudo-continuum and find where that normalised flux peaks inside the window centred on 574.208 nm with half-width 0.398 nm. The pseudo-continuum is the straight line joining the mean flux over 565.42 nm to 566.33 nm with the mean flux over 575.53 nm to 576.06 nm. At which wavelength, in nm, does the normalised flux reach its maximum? 574.540 nm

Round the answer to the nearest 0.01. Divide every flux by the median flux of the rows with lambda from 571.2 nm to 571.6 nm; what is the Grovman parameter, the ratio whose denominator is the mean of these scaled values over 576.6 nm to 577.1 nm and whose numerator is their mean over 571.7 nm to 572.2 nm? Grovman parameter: 0.96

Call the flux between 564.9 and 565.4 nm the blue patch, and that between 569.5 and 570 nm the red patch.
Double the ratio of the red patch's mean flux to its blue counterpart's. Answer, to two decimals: 2.05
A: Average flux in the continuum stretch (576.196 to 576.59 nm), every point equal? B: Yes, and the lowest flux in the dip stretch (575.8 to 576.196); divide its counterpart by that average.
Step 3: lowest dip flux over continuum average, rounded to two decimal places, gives 0.99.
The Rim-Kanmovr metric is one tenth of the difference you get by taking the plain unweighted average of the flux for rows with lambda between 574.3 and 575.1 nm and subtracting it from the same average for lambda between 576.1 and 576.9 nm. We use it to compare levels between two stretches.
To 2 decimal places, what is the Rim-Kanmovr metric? 0.04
